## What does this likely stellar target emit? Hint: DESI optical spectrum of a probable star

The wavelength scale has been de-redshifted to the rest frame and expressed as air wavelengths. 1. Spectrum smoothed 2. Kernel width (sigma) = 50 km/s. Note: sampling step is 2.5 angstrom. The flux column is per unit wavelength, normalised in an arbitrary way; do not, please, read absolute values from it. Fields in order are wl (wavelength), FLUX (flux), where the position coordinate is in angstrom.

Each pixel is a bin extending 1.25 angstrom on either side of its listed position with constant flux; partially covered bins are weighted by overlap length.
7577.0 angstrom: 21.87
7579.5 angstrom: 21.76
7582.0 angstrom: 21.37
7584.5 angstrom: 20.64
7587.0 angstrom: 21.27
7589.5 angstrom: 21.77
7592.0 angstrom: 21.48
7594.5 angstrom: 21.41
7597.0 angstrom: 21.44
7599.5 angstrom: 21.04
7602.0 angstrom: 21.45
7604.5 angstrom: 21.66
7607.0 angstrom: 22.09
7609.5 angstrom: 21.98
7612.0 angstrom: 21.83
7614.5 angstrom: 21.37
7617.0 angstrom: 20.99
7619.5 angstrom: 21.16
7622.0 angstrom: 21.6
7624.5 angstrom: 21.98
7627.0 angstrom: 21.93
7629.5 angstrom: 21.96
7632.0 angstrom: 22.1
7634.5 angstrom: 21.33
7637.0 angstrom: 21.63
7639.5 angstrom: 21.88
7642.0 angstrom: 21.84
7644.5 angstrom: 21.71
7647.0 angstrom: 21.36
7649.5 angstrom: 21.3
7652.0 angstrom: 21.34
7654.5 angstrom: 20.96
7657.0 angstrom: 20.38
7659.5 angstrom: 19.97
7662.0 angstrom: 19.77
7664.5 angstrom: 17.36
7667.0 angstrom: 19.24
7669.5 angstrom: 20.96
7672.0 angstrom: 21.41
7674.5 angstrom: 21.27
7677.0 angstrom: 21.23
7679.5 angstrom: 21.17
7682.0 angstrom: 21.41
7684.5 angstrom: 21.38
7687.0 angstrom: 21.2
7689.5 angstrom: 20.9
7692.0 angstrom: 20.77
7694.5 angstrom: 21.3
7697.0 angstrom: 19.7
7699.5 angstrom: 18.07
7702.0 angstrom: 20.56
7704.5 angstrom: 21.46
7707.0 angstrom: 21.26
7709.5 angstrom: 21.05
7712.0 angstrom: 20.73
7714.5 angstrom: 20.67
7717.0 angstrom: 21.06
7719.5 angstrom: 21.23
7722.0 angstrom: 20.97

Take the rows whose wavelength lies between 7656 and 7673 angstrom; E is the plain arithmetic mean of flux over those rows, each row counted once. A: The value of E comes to 19.9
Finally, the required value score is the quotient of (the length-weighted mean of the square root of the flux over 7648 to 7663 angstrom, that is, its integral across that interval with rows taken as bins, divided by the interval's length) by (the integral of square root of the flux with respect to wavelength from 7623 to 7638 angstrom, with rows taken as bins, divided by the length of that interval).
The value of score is 0.973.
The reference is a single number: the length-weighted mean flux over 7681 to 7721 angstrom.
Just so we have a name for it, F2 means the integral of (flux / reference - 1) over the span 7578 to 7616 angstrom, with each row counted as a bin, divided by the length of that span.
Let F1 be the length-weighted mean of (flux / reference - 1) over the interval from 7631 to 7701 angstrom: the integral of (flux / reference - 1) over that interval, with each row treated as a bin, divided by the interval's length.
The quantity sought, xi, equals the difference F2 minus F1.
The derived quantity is 0.03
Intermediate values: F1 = 0.001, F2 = 0.034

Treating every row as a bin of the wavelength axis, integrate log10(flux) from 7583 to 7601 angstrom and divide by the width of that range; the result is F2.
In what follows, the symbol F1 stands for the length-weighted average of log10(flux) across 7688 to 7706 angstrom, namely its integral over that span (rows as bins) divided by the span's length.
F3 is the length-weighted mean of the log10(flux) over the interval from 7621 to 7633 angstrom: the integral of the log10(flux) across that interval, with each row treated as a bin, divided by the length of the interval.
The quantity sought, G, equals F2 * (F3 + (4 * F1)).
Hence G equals 8.74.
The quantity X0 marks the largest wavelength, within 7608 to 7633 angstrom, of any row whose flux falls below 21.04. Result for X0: 7617.0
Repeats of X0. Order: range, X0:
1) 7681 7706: 7702.0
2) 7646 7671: 7669.5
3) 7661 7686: 7669.5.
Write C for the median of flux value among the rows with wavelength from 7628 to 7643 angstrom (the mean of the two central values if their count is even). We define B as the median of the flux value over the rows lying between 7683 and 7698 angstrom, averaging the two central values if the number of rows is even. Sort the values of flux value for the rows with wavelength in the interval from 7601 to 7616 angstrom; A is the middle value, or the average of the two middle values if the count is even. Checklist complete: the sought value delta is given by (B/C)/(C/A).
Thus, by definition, 0.96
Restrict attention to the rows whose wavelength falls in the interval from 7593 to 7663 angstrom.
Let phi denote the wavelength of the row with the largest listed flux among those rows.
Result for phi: 7632.0 angstrom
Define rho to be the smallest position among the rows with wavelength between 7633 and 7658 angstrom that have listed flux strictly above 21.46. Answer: 7637.0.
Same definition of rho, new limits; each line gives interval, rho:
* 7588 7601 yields 7589.5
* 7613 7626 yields 7622.0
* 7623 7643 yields 7624.5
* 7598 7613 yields 7604.5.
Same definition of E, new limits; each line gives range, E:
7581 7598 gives 21.3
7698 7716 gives 20.5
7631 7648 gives 21.7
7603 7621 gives 21.6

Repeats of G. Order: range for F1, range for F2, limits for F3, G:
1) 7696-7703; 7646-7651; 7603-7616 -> 8.62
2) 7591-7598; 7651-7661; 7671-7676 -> 8.74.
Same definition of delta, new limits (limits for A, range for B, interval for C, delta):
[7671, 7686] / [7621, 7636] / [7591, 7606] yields 1.02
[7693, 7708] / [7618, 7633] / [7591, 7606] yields 1.00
